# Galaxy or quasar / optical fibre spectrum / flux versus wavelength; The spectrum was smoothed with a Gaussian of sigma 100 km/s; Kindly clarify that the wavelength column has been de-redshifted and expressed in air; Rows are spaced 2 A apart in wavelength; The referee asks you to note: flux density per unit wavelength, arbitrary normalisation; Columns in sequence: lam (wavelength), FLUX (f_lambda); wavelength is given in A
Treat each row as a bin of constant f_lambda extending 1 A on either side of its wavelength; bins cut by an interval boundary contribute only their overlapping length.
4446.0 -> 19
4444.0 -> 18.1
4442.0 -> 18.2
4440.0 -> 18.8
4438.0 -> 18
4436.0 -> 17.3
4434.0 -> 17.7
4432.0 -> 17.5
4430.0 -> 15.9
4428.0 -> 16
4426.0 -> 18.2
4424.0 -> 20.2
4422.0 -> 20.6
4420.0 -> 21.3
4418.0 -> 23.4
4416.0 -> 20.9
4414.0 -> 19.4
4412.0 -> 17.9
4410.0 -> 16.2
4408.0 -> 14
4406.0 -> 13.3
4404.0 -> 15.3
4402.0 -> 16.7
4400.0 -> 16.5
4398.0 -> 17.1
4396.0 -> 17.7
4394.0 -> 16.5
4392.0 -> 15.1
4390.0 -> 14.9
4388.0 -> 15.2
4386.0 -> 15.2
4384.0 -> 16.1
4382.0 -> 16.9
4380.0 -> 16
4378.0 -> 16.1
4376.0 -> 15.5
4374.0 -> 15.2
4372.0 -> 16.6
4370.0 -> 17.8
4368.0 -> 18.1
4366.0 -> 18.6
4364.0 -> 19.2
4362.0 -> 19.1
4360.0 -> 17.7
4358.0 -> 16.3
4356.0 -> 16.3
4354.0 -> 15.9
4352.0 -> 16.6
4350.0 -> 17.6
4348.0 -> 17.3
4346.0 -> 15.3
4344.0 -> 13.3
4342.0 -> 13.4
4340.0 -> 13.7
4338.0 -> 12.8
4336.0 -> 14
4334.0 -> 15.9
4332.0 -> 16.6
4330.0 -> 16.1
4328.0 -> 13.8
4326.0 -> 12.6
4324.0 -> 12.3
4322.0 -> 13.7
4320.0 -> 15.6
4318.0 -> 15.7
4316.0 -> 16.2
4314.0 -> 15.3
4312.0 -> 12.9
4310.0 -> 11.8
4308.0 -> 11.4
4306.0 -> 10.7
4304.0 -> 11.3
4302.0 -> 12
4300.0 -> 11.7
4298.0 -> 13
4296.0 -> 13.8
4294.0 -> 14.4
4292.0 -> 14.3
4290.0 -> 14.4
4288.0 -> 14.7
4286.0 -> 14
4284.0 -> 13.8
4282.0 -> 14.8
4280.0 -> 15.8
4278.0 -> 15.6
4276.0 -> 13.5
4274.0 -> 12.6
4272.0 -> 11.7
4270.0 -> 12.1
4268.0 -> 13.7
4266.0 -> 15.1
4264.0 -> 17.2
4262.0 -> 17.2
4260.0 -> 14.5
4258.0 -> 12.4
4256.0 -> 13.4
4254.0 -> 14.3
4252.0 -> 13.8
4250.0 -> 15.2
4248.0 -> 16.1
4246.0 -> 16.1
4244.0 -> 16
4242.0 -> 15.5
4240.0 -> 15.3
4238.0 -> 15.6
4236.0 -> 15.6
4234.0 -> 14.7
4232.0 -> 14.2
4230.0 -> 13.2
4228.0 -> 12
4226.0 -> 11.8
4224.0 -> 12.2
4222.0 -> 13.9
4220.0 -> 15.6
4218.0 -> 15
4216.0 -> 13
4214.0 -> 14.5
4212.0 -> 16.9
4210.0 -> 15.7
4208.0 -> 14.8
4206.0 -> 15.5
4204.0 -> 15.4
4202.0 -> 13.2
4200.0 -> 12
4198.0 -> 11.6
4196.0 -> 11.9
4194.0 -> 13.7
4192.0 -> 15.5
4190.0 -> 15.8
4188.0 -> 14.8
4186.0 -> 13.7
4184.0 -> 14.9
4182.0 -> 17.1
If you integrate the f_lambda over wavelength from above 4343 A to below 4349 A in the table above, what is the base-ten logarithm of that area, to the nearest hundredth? 1.96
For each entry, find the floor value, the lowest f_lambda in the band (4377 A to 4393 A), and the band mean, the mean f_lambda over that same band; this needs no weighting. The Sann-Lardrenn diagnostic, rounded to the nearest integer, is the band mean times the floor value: 234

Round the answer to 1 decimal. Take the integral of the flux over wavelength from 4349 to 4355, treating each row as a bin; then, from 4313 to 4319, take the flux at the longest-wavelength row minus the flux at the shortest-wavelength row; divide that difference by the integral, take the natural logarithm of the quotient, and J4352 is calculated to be -5.5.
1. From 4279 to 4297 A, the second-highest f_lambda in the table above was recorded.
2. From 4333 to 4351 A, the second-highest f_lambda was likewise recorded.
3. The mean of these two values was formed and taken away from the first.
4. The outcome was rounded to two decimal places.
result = -1.25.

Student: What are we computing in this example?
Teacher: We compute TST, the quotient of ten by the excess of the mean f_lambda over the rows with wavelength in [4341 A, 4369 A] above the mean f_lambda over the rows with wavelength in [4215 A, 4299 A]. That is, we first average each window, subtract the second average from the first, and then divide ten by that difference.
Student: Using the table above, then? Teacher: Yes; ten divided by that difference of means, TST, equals 4.1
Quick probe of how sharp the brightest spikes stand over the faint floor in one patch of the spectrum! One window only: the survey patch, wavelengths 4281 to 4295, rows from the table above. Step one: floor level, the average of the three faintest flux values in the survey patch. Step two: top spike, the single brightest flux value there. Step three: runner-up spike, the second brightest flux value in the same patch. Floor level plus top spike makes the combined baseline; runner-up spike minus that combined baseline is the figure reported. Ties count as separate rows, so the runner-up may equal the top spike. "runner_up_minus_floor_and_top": -14.1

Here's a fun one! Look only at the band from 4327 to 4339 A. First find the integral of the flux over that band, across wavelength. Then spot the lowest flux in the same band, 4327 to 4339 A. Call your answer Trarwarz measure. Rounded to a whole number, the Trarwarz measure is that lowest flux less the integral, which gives -166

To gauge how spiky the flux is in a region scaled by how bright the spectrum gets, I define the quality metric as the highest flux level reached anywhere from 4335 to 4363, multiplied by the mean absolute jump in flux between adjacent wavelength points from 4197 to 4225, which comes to 24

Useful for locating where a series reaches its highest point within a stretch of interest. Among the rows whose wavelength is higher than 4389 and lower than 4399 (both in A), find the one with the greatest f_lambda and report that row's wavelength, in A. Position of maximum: 4396.0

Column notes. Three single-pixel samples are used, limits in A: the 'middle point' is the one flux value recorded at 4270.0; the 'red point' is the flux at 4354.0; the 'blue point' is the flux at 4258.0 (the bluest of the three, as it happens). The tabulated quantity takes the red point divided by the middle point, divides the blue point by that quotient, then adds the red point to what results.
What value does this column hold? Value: 25.3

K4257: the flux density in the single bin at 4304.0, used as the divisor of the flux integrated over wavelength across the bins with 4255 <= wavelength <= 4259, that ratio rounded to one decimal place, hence 4.6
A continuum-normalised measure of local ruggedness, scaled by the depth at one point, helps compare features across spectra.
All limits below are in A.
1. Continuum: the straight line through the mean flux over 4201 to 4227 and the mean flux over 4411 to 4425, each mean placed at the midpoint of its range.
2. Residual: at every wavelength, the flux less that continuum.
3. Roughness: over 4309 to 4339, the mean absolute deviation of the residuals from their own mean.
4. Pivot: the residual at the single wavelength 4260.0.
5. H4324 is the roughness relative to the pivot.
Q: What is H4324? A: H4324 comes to -1.1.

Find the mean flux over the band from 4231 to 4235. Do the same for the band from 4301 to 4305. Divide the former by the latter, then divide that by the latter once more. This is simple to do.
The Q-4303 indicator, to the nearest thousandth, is 0.106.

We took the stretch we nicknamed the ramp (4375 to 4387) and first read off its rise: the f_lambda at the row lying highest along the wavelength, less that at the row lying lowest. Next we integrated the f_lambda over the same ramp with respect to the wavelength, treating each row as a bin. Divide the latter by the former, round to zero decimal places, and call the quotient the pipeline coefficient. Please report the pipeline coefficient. -639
